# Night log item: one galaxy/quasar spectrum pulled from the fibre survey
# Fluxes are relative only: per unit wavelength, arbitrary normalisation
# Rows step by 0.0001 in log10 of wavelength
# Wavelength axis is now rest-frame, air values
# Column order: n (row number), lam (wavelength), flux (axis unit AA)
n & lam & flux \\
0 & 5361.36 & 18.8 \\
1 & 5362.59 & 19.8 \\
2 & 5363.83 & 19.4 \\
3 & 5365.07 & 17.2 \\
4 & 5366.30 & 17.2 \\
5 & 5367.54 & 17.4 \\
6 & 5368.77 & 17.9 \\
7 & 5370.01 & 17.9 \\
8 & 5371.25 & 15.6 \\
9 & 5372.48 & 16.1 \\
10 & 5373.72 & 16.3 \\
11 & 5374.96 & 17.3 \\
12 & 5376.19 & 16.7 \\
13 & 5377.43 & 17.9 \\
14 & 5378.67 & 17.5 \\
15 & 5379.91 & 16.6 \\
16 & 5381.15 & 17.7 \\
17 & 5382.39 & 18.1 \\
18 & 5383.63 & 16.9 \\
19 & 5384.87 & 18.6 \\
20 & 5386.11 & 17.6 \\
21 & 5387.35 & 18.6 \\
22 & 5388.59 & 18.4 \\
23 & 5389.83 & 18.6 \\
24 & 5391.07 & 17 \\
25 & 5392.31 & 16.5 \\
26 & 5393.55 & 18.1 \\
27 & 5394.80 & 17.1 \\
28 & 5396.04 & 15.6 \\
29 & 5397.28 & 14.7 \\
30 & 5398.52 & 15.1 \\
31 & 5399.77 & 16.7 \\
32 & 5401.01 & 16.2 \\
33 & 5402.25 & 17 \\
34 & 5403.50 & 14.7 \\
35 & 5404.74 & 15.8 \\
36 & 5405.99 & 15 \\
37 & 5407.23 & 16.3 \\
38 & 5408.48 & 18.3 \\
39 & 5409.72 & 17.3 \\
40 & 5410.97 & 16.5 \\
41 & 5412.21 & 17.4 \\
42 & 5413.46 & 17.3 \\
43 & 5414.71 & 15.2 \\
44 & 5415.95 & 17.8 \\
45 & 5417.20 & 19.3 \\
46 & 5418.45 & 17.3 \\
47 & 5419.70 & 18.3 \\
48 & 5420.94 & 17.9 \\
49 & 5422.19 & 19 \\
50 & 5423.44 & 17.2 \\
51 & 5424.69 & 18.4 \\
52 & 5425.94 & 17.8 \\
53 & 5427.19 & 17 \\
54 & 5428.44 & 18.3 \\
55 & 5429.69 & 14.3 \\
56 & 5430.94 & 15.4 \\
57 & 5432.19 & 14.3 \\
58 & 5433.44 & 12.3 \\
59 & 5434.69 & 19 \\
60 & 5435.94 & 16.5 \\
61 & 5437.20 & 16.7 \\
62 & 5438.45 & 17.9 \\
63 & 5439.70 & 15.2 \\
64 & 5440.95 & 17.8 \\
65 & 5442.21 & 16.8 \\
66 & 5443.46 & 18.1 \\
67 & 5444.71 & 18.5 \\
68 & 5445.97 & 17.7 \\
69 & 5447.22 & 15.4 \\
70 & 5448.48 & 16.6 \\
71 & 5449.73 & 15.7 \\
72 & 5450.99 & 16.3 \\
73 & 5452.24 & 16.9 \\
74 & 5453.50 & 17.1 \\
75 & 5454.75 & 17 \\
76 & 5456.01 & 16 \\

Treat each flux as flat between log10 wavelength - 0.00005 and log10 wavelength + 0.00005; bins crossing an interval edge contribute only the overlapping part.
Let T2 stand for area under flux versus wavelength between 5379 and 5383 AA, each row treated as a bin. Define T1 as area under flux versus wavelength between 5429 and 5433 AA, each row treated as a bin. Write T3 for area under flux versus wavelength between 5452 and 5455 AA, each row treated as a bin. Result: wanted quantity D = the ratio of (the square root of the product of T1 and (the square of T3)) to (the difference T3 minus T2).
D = -21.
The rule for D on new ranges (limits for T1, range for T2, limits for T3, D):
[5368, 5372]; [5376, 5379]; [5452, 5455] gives -346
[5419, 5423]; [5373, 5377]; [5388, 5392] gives 141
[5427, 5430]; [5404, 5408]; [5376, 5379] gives -34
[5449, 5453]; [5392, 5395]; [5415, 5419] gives 29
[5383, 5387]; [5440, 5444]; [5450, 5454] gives -196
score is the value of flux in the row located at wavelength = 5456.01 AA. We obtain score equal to 16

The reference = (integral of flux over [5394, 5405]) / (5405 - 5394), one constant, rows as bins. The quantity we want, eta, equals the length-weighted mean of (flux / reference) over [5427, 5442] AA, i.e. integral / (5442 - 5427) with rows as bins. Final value 1.02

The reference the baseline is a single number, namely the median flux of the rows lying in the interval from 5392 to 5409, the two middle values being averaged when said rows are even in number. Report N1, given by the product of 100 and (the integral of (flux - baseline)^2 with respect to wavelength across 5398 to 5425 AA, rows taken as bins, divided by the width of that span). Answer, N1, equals 216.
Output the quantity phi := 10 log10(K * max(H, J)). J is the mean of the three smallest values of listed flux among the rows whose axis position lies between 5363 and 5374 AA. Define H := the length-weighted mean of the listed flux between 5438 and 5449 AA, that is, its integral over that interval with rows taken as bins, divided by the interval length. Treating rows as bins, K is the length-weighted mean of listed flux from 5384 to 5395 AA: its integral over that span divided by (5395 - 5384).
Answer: 24.8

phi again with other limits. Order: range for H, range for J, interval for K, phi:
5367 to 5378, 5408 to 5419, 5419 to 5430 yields 24.8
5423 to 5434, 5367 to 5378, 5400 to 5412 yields 24.2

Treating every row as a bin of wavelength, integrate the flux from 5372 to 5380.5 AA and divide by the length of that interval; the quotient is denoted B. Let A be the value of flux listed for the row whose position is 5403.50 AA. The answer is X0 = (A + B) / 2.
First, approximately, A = 14.7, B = 16.9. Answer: 15.8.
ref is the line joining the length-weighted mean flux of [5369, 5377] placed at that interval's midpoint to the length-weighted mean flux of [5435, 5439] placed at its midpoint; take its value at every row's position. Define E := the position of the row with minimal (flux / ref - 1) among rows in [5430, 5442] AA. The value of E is 5433.44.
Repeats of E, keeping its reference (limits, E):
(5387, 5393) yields 5392.31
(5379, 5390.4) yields 5379.91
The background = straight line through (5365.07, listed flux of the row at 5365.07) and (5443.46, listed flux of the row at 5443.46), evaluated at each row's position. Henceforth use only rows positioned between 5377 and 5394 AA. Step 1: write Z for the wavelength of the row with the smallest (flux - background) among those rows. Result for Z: 5392.31 AA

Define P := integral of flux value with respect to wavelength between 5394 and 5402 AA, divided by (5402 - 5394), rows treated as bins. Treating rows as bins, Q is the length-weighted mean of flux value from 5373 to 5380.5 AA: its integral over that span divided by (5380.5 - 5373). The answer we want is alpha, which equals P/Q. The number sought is 0.94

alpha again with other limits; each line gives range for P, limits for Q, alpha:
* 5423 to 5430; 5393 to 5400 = 1.07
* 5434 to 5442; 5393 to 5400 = 1.06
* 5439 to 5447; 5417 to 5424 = 0.95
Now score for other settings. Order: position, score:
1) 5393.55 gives 18.1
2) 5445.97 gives 17.7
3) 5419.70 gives 18.3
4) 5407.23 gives 16.3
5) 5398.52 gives 15.1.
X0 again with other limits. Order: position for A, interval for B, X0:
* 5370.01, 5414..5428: 17.8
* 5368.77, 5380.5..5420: 17.5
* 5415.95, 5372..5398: 17.5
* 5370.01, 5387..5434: 17.3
